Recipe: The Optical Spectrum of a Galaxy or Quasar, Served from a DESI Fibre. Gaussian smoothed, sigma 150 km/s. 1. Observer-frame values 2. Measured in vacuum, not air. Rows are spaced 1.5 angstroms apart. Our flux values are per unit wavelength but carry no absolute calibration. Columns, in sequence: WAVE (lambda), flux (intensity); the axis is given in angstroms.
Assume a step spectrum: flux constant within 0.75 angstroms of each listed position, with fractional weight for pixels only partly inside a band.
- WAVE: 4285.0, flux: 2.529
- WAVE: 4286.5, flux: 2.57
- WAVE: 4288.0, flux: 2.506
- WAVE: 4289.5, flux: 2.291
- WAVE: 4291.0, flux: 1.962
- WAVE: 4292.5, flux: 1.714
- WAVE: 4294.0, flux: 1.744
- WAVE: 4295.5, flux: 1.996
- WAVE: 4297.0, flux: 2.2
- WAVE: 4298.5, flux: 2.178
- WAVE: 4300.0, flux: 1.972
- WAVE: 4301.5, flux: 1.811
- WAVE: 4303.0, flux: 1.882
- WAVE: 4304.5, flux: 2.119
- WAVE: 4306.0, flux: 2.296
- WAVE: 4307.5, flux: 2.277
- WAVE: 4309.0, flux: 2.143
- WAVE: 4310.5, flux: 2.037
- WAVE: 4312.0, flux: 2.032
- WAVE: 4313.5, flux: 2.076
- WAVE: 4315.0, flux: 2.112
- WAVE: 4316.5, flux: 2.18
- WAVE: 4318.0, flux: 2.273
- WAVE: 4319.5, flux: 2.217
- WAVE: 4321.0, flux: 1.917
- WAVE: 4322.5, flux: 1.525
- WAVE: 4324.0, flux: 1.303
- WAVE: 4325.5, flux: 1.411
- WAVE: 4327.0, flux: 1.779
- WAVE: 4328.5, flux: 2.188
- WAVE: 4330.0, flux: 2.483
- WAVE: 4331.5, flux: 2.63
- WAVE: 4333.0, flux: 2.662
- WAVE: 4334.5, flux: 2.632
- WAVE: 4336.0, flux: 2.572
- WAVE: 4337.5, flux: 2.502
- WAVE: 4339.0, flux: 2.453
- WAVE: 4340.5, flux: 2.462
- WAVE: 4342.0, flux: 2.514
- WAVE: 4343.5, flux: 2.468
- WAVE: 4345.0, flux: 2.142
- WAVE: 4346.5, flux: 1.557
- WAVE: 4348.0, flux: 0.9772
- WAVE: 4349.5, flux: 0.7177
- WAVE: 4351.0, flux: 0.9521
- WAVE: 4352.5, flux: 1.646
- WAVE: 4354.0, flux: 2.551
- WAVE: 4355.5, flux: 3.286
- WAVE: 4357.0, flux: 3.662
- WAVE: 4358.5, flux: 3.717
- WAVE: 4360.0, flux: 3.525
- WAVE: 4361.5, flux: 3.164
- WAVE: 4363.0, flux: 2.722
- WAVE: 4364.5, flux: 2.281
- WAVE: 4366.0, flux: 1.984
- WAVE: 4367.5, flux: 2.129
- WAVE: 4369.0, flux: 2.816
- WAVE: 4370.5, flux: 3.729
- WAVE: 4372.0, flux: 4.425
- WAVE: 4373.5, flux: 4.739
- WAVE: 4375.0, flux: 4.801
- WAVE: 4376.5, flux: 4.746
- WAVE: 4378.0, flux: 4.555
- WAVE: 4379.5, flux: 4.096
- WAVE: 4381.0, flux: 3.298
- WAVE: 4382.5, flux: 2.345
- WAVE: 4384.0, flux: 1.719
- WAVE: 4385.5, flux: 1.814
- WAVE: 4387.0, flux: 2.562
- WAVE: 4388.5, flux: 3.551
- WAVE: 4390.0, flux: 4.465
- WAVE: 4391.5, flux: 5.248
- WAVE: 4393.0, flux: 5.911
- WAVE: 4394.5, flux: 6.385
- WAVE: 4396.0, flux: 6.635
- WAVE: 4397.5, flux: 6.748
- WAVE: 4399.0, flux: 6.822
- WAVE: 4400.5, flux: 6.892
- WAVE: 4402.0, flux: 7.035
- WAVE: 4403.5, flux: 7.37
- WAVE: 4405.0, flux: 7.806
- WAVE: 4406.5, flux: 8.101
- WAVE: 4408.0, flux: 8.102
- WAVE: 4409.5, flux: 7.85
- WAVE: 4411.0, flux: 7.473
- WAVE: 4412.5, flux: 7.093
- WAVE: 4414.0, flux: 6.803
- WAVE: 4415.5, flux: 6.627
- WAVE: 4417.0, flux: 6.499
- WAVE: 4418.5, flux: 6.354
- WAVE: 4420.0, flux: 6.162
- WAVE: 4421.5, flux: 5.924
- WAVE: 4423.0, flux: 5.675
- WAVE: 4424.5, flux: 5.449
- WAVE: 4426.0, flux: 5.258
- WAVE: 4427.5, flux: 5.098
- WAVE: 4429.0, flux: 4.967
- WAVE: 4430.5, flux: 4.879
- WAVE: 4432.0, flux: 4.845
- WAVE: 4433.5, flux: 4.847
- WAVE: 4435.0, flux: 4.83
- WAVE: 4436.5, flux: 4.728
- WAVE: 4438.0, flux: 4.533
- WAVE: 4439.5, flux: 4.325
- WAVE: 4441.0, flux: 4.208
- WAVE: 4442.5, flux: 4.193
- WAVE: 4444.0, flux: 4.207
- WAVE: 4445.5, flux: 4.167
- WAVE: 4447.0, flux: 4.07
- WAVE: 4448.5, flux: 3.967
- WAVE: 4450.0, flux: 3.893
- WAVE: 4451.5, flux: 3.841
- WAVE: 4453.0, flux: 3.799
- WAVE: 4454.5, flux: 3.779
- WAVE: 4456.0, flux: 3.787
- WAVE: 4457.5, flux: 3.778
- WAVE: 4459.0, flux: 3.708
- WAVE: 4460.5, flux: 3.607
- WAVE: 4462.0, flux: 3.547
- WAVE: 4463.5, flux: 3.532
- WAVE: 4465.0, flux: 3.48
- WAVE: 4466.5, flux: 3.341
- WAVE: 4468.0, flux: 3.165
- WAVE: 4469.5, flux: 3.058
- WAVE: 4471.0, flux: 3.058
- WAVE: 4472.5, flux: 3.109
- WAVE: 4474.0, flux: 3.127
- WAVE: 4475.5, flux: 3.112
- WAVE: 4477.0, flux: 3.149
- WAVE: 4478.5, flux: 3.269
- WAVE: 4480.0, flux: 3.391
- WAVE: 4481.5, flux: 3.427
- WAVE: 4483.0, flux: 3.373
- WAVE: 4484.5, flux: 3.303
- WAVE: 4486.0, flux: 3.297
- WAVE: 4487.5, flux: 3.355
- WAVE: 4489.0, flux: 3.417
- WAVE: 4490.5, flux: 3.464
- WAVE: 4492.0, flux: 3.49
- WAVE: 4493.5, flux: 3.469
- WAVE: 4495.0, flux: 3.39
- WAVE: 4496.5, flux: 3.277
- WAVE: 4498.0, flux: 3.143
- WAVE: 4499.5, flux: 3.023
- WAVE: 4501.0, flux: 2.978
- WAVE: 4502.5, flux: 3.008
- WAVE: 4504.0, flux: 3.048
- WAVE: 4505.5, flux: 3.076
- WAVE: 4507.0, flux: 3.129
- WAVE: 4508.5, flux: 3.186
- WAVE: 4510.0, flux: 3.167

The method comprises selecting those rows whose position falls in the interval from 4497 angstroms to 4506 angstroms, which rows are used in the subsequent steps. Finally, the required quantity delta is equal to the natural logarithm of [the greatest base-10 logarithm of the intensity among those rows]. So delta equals -0.70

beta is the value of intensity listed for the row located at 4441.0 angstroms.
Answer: 4.208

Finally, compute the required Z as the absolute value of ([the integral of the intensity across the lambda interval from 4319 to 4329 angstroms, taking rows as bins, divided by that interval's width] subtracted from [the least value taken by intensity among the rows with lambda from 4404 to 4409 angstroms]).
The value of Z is 6.1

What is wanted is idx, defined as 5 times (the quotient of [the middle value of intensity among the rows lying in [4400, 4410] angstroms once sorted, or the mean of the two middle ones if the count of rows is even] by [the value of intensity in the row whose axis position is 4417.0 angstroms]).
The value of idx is 6.0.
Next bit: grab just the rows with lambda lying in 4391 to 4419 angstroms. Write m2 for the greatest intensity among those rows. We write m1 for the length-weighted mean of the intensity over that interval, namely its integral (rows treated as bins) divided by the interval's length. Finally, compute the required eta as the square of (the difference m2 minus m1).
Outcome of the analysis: 1.3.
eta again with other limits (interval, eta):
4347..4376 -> 3.9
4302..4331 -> 0.2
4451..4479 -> 0.2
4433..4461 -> 0.5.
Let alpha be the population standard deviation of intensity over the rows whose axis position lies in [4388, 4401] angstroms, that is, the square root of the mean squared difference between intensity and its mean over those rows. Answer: 1.12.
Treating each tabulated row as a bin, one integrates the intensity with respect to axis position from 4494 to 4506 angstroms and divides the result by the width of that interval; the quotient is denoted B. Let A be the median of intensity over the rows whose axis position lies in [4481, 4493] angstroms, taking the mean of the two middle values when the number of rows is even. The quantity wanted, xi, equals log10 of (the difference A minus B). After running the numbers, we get -0.6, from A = 3.4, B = 3.1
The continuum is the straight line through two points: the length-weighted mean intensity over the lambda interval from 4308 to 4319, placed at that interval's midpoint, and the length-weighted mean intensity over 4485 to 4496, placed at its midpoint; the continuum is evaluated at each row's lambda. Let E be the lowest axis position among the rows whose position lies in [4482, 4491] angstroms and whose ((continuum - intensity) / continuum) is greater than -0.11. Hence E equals 4483.0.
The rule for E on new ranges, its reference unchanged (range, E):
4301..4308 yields 4301.5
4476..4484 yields 4477.0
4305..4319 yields 4306.0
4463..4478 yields 4463.5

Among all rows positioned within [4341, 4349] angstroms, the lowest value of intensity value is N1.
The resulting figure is 0.9772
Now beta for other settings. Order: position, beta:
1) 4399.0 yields 6.822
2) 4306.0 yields 2.296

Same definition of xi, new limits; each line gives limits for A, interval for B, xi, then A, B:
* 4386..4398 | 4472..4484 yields 0.4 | 5.6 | 3.2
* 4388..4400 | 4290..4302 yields 0.6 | 6.1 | 2.0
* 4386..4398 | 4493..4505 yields 0.4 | 5.6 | 3.2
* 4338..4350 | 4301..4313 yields -0.7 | 2.3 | 2.1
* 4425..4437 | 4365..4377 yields 0.1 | 4.9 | 3.6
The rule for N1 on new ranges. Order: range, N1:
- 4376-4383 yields 2.345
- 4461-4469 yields 3.165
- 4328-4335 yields 2.188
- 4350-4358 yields 0.9521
